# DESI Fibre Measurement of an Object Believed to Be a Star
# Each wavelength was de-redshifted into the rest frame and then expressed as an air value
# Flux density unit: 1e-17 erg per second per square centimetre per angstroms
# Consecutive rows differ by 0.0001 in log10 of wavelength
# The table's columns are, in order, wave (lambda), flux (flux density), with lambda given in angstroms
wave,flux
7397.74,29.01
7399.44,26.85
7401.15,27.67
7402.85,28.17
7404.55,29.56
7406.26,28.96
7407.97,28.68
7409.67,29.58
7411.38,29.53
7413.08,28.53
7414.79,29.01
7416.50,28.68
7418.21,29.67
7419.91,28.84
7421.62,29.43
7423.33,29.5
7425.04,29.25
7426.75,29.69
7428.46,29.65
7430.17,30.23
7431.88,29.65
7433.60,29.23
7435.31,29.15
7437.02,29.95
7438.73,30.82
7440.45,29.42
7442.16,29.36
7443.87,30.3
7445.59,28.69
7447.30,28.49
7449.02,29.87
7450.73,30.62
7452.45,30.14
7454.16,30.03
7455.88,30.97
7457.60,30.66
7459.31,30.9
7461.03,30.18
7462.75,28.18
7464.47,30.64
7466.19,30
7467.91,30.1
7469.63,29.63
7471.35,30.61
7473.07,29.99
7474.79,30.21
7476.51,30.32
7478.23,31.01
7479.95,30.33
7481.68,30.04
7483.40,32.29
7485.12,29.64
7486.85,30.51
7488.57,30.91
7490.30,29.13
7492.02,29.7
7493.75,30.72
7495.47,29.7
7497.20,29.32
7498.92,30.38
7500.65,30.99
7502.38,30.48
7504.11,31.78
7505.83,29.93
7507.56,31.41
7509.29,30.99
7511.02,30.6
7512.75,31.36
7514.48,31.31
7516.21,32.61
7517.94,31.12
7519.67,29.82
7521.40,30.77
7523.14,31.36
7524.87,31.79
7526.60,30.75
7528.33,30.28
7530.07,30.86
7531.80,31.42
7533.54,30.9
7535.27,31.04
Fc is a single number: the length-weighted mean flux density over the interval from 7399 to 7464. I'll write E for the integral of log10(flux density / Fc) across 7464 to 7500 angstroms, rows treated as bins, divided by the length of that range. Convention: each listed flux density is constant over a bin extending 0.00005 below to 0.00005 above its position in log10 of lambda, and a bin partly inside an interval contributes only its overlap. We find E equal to 0.012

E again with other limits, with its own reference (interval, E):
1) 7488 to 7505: 0.012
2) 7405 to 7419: -0.005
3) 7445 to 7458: 0.007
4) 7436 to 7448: 0.002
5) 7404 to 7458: 0.002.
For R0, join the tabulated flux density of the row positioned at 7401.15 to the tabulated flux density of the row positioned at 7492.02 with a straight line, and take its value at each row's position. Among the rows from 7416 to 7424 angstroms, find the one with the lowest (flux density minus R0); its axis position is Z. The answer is 7416.50 angstroms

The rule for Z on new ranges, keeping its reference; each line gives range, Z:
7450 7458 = 7454.16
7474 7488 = 7485.12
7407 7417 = 7413.08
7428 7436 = 7435.31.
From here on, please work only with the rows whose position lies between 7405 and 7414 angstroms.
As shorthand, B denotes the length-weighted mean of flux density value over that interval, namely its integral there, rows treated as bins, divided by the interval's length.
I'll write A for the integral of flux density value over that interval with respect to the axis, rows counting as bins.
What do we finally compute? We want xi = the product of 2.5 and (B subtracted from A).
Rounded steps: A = 262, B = 29.1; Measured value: 581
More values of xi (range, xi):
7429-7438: 593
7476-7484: 538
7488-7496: 525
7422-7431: 593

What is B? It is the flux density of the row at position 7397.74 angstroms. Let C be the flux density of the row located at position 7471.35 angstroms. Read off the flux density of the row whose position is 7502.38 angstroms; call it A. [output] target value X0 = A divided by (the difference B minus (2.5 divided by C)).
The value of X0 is 1.05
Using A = 30.48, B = 29.01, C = 30.61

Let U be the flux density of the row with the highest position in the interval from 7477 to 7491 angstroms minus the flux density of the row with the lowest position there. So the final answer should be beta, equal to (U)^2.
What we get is 3.53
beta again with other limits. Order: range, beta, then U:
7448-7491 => 0.55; -0.7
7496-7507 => 0.37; 0.6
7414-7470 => 0.38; 0.6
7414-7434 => 0.05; 0.2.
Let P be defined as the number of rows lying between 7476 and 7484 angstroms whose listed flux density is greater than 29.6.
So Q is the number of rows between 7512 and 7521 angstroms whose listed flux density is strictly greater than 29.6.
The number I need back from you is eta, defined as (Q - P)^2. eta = 0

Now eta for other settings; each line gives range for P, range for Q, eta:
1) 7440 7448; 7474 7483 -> 16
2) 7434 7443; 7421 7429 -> 0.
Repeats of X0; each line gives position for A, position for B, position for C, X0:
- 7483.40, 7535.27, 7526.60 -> 1.04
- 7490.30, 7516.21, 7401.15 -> 0.90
